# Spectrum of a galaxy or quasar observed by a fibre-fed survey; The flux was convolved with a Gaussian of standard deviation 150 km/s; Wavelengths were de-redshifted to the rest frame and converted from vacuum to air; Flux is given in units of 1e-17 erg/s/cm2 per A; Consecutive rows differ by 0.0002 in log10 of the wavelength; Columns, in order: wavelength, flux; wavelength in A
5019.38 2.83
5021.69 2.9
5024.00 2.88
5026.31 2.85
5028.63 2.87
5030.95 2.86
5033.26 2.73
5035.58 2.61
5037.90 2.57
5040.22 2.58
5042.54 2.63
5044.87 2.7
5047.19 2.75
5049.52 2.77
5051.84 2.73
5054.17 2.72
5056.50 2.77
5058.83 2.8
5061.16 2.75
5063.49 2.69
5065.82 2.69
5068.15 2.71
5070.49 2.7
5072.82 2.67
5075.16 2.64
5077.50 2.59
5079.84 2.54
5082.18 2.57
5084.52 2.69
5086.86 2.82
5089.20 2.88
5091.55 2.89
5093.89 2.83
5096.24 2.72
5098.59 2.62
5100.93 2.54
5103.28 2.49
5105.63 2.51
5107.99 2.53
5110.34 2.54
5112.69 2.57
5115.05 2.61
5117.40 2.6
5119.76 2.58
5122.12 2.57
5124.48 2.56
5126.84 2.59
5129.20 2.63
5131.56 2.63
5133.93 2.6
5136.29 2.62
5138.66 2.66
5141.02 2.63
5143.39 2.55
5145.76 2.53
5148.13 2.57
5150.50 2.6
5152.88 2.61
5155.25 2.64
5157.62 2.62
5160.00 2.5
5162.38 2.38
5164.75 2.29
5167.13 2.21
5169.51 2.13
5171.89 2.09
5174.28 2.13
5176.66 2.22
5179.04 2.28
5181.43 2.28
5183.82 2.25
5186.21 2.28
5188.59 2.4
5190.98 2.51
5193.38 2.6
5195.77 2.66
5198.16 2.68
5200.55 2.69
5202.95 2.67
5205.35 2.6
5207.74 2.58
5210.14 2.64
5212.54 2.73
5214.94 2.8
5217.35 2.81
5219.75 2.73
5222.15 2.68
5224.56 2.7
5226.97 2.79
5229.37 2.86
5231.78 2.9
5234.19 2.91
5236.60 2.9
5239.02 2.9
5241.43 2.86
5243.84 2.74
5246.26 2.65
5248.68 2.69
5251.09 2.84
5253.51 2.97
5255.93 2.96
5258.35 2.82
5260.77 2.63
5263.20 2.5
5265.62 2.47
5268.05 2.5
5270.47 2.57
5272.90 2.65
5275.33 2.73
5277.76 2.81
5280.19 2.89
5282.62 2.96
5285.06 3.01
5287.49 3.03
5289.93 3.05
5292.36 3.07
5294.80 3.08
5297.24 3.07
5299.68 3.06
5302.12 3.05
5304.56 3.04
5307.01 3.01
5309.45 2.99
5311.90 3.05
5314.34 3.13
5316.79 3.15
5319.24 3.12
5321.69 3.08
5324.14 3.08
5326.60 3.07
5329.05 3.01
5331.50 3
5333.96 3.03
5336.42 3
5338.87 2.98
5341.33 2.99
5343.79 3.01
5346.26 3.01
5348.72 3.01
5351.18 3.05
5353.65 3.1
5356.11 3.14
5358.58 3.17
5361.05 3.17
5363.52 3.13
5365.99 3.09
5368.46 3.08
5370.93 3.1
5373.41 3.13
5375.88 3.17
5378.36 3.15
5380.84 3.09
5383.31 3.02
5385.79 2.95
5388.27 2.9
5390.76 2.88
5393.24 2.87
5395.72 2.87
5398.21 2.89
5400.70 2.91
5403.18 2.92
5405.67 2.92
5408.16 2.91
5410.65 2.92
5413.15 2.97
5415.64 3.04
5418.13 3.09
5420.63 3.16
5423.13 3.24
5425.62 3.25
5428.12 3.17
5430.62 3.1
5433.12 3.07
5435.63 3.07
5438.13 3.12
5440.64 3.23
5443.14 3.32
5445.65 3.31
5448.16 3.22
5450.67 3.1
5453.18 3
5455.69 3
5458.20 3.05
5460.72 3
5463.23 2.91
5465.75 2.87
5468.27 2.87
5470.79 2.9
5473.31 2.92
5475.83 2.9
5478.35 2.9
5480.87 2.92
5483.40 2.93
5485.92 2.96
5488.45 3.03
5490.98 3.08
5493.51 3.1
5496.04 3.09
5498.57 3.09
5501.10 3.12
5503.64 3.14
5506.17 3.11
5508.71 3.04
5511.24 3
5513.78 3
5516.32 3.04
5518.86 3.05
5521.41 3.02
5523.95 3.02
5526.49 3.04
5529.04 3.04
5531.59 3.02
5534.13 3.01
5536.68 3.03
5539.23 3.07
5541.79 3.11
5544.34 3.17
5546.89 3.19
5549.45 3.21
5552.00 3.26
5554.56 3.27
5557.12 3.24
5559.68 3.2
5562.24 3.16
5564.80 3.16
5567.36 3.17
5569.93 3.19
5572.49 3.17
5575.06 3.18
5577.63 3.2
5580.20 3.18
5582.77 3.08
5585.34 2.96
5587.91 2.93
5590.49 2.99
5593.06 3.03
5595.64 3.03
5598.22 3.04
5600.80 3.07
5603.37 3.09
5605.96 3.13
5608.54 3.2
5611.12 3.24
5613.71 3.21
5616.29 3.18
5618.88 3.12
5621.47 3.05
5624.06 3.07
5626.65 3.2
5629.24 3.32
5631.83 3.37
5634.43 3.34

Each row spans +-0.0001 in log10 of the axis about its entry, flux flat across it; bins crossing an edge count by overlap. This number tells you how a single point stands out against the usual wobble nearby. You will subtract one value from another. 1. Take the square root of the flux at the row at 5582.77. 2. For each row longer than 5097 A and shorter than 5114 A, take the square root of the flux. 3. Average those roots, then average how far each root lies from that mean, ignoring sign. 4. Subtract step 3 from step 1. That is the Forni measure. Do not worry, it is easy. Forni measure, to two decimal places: 1.75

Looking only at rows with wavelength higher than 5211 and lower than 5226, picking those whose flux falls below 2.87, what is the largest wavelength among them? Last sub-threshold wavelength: 5224.56 A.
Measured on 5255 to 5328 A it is 5277.76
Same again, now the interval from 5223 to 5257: 5251.09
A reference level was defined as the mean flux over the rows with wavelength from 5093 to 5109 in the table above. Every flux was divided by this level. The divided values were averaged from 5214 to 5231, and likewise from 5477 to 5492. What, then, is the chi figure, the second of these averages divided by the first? 1.07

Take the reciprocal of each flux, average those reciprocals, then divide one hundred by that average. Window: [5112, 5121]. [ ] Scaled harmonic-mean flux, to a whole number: 259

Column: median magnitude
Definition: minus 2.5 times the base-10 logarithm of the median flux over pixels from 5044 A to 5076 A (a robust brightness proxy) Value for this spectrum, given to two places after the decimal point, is -1.08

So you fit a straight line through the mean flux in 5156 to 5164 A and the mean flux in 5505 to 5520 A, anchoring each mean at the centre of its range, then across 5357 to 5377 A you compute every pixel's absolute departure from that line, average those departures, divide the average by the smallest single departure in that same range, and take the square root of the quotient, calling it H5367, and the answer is 1.10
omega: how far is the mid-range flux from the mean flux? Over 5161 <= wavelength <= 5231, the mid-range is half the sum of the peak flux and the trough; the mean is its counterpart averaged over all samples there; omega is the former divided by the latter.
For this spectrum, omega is 0.99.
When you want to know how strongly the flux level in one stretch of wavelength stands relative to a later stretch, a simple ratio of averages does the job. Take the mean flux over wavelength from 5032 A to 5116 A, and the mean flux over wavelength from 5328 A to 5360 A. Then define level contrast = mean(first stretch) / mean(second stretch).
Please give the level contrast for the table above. 0.879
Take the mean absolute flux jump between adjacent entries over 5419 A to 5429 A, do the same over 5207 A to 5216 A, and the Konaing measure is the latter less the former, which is 0.017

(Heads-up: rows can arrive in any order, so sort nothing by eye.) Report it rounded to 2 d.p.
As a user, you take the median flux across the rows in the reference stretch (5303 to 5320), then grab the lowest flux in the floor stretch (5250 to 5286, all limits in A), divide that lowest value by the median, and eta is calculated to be 0.81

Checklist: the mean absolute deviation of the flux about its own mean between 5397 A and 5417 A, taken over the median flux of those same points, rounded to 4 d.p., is 0.0120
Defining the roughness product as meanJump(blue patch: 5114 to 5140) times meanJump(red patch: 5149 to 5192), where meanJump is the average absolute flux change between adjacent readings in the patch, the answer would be 0.0013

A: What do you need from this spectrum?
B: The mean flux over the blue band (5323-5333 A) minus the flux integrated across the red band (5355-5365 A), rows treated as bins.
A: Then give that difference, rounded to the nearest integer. -28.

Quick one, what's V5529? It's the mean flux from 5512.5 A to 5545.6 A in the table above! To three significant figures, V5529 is 3.05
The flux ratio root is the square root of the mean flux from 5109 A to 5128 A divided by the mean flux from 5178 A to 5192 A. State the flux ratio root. 1.05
